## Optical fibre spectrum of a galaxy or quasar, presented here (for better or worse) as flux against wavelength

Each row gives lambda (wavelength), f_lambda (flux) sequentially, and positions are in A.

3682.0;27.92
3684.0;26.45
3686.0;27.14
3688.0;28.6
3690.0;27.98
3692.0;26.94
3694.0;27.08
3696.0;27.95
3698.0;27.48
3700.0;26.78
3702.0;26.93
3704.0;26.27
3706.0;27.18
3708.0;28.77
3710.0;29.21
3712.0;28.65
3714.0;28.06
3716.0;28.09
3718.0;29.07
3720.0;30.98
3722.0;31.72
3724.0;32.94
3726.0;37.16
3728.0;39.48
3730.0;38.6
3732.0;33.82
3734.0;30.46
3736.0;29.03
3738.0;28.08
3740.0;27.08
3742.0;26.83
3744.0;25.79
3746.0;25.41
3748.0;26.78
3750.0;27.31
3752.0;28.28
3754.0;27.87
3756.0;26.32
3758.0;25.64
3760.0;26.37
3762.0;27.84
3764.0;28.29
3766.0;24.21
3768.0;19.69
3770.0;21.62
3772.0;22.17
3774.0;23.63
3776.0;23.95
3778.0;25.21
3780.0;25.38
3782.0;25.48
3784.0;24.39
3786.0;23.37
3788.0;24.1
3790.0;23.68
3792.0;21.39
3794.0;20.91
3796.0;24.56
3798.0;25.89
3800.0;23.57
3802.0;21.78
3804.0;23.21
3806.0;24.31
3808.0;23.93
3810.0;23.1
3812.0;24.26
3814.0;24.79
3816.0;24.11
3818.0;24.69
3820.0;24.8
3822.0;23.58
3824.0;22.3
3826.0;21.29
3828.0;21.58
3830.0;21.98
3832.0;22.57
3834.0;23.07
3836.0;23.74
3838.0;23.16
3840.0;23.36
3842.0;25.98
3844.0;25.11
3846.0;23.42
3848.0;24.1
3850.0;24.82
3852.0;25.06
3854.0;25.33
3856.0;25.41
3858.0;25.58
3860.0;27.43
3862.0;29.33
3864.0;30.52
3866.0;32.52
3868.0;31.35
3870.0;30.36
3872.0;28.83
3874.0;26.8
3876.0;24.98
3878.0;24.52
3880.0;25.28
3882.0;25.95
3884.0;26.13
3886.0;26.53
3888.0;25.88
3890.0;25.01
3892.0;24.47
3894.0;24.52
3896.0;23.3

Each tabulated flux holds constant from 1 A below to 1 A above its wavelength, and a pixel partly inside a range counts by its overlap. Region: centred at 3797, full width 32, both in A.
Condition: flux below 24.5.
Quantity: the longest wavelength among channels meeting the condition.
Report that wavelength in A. 3812.0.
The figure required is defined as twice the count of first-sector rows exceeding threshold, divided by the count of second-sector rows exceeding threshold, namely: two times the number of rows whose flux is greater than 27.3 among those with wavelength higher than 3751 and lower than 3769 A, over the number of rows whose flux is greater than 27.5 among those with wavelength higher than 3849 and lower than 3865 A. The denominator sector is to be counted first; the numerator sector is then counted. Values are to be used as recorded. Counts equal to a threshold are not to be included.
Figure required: 4.0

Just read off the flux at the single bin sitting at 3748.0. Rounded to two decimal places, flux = 26.78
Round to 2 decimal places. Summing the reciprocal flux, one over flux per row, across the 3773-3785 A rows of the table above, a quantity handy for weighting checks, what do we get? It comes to 0.24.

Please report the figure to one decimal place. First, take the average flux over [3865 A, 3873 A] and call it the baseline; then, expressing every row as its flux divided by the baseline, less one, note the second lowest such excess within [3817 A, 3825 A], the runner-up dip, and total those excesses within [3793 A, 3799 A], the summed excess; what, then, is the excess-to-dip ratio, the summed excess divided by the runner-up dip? 2.9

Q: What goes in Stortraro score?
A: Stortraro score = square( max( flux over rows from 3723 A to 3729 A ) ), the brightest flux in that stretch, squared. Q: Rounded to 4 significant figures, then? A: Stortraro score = 1559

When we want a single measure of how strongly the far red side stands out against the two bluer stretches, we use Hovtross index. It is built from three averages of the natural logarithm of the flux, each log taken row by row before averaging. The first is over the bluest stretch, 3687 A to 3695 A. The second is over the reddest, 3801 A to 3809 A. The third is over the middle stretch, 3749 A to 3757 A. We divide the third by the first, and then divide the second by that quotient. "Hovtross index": 3.16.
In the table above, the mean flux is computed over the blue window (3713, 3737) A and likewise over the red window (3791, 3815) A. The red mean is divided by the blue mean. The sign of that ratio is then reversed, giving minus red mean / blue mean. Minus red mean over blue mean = -0.723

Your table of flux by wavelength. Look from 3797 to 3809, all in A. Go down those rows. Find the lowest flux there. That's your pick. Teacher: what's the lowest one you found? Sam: 21.78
